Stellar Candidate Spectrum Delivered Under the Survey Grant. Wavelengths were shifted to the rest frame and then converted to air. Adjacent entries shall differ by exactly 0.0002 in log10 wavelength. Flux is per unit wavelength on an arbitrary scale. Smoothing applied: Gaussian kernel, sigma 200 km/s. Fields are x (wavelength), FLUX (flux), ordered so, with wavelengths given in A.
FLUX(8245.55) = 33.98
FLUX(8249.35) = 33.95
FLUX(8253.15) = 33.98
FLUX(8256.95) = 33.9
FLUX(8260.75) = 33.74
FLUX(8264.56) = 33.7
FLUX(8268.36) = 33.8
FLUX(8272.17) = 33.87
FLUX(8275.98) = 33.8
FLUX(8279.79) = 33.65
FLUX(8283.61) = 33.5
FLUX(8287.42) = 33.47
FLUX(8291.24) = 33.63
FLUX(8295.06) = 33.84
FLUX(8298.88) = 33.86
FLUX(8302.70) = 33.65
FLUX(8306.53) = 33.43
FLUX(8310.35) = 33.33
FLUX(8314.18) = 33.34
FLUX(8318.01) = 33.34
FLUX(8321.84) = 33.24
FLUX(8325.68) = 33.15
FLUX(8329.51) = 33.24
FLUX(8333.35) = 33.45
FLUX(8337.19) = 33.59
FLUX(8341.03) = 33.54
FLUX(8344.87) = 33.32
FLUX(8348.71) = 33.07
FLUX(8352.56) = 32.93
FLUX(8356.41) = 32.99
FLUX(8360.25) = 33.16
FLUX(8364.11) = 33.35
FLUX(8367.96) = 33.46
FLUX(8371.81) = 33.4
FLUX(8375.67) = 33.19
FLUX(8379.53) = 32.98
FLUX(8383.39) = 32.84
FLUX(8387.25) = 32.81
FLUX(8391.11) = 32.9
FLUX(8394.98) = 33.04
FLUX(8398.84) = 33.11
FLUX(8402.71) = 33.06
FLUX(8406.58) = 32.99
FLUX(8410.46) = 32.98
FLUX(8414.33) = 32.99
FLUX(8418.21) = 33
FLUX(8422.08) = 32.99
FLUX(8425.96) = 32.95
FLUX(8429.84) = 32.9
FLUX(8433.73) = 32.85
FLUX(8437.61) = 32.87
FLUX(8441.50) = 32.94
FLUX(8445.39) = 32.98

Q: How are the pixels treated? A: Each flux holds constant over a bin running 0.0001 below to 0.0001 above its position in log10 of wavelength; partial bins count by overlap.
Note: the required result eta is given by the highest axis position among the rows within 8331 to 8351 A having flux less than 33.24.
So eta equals 8348.71 A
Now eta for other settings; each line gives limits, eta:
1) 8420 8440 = 8437.61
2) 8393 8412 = 8410.46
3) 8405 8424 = 8422.08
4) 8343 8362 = 8360.25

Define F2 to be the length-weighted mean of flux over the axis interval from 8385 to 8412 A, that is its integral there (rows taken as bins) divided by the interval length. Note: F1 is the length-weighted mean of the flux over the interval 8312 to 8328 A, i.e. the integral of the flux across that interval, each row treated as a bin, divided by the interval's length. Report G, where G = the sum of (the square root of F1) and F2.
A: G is 38.7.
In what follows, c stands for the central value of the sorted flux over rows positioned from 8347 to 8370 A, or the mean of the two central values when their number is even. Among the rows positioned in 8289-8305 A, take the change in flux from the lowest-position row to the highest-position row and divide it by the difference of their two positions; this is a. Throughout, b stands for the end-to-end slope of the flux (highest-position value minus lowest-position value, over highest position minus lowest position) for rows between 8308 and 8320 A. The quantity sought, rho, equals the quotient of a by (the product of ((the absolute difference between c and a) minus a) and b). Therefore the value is 0.040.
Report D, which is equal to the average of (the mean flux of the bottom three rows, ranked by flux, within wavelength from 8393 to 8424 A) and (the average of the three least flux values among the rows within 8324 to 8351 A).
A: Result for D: 33.1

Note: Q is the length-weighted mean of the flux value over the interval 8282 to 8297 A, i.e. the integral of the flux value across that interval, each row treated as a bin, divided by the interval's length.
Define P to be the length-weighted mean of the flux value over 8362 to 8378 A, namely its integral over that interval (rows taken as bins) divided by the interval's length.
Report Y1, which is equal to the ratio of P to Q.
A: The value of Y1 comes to 0.99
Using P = 33.3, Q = 33.6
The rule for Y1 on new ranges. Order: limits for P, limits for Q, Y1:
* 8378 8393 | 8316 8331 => 0.99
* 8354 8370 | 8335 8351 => 1.00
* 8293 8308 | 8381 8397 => 1.02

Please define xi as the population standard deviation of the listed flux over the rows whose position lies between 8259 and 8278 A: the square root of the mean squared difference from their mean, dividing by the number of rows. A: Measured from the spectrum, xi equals 0.06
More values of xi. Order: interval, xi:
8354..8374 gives 0.17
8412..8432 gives 0.04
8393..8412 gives 0.05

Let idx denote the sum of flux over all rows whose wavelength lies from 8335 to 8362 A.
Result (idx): 233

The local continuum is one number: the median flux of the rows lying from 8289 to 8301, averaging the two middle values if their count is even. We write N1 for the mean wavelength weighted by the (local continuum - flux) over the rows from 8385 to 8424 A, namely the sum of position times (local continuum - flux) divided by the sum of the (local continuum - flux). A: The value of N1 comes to 8404.3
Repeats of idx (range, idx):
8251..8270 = 169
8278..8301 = 202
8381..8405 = 198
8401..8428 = 231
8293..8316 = 201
